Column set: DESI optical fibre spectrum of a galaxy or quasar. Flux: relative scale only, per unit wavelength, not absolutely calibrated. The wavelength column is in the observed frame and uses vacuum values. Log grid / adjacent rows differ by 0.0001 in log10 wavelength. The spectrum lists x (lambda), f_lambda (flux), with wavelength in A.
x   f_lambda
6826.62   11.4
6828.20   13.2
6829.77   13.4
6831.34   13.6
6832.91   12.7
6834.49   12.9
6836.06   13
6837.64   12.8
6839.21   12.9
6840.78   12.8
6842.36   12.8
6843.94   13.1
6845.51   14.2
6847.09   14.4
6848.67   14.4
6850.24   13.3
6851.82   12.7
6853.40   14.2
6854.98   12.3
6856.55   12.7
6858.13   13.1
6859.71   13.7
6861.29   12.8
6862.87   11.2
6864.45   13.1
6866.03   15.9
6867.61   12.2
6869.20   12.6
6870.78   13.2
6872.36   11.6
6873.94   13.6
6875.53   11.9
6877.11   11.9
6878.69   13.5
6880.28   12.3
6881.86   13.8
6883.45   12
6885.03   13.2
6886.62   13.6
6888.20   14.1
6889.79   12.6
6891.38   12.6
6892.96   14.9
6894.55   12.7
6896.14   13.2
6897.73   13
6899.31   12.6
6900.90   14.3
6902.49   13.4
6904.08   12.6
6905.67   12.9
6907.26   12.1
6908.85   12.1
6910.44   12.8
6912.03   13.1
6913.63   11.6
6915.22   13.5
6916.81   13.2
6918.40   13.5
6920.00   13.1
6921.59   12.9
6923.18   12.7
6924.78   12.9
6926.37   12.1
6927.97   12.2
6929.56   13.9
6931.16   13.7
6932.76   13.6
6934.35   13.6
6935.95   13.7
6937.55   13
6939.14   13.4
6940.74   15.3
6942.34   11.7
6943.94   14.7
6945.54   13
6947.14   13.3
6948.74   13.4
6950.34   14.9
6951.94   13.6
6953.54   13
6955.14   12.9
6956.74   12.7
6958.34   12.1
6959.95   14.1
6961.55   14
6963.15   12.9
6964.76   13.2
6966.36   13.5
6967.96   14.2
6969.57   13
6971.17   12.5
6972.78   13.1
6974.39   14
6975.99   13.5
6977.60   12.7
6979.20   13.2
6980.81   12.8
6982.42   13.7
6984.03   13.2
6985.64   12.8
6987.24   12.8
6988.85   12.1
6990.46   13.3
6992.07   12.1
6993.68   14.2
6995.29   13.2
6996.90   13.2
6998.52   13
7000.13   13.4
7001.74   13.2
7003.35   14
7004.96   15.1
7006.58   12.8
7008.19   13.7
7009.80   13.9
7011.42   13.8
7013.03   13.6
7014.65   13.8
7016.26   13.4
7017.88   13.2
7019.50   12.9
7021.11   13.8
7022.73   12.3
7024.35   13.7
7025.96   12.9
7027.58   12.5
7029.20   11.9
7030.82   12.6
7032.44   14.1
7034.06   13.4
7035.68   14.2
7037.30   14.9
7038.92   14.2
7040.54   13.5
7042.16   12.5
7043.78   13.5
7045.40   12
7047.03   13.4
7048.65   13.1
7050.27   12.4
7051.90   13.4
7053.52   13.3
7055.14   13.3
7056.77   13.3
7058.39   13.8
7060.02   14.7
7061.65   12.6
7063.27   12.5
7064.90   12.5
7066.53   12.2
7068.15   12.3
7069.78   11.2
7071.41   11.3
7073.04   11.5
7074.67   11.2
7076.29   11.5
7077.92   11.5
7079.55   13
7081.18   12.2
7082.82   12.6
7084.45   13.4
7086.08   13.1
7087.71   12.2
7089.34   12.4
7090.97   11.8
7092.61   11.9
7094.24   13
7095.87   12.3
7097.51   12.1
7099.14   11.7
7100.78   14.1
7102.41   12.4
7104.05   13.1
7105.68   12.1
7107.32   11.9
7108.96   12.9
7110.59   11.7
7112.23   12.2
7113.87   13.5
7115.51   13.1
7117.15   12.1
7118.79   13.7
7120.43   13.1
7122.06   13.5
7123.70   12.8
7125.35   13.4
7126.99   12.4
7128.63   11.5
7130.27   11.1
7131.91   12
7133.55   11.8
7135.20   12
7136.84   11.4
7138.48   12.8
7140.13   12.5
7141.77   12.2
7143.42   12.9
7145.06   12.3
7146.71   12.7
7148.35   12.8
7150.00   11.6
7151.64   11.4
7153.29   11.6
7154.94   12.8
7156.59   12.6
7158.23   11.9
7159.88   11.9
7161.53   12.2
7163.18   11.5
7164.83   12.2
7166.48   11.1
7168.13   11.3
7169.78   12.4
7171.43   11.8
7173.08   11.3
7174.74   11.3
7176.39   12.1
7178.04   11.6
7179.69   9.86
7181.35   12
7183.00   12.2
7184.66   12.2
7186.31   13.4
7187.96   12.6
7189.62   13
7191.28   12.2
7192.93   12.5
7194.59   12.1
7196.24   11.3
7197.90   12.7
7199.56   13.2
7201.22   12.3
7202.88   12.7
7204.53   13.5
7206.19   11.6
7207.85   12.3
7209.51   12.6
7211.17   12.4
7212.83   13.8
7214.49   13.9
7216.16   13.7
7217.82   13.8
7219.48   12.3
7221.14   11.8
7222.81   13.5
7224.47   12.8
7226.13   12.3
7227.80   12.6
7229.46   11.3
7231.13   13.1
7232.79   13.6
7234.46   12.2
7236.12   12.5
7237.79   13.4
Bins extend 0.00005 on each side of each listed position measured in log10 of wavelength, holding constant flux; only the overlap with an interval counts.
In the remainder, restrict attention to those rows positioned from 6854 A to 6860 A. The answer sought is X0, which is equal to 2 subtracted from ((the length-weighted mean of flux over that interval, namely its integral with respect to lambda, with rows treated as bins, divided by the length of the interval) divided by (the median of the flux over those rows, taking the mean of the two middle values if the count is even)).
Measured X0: -1.00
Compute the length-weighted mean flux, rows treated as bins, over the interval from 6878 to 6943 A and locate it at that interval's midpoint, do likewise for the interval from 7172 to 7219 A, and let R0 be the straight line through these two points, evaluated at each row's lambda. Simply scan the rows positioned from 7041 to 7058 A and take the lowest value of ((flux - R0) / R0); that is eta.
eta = -0.061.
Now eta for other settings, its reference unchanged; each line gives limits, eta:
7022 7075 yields -0.120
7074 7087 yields -0.119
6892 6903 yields -0.040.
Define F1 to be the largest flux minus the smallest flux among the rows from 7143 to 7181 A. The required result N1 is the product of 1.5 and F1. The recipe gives 4.6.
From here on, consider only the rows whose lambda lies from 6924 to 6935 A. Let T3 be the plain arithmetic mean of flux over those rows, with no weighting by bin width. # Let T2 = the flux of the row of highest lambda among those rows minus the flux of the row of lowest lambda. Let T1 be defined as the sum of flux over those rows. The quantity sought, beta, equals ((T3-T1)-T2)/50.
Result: -1.6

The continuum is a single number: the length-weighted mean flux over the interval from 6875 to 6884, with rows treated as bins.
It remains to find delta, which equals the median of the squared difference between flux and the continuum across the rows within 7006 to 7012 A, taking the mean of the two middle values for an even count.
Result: 1.32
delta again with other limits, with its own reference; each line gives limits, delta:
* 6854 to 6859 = 0.09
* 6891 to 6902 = 0.16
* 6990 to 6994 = 0.49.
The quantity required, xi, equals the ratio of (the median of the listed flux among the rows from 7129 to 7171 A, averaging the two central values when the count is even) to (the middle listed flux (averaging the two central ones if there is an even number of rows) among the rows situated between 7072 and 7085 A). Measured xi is 1.01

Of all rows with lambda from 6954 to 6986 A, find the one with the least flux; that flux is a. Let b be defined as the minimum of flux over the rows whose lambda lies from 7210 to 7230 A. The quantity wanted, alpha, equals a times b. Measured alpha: 137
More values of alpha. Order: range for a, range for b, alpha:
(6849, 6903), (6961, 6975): 140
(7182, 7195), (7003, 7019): 155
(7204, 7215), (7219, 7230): 131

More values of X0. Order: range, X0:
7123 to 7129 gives -1.00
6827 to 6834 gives -1.02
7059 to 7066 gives -0.96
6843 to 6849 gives -1.02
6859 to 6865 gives -1.02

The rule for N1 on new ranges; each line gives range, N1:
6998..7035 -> 4.8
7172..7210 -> 5.5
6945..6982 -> 4.2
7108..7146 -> 3.9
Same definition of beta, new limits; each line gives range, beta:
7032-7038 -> -0.9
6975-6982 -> -0.8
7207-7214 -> -0.8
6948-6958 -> -1.3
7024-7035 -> -1.6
